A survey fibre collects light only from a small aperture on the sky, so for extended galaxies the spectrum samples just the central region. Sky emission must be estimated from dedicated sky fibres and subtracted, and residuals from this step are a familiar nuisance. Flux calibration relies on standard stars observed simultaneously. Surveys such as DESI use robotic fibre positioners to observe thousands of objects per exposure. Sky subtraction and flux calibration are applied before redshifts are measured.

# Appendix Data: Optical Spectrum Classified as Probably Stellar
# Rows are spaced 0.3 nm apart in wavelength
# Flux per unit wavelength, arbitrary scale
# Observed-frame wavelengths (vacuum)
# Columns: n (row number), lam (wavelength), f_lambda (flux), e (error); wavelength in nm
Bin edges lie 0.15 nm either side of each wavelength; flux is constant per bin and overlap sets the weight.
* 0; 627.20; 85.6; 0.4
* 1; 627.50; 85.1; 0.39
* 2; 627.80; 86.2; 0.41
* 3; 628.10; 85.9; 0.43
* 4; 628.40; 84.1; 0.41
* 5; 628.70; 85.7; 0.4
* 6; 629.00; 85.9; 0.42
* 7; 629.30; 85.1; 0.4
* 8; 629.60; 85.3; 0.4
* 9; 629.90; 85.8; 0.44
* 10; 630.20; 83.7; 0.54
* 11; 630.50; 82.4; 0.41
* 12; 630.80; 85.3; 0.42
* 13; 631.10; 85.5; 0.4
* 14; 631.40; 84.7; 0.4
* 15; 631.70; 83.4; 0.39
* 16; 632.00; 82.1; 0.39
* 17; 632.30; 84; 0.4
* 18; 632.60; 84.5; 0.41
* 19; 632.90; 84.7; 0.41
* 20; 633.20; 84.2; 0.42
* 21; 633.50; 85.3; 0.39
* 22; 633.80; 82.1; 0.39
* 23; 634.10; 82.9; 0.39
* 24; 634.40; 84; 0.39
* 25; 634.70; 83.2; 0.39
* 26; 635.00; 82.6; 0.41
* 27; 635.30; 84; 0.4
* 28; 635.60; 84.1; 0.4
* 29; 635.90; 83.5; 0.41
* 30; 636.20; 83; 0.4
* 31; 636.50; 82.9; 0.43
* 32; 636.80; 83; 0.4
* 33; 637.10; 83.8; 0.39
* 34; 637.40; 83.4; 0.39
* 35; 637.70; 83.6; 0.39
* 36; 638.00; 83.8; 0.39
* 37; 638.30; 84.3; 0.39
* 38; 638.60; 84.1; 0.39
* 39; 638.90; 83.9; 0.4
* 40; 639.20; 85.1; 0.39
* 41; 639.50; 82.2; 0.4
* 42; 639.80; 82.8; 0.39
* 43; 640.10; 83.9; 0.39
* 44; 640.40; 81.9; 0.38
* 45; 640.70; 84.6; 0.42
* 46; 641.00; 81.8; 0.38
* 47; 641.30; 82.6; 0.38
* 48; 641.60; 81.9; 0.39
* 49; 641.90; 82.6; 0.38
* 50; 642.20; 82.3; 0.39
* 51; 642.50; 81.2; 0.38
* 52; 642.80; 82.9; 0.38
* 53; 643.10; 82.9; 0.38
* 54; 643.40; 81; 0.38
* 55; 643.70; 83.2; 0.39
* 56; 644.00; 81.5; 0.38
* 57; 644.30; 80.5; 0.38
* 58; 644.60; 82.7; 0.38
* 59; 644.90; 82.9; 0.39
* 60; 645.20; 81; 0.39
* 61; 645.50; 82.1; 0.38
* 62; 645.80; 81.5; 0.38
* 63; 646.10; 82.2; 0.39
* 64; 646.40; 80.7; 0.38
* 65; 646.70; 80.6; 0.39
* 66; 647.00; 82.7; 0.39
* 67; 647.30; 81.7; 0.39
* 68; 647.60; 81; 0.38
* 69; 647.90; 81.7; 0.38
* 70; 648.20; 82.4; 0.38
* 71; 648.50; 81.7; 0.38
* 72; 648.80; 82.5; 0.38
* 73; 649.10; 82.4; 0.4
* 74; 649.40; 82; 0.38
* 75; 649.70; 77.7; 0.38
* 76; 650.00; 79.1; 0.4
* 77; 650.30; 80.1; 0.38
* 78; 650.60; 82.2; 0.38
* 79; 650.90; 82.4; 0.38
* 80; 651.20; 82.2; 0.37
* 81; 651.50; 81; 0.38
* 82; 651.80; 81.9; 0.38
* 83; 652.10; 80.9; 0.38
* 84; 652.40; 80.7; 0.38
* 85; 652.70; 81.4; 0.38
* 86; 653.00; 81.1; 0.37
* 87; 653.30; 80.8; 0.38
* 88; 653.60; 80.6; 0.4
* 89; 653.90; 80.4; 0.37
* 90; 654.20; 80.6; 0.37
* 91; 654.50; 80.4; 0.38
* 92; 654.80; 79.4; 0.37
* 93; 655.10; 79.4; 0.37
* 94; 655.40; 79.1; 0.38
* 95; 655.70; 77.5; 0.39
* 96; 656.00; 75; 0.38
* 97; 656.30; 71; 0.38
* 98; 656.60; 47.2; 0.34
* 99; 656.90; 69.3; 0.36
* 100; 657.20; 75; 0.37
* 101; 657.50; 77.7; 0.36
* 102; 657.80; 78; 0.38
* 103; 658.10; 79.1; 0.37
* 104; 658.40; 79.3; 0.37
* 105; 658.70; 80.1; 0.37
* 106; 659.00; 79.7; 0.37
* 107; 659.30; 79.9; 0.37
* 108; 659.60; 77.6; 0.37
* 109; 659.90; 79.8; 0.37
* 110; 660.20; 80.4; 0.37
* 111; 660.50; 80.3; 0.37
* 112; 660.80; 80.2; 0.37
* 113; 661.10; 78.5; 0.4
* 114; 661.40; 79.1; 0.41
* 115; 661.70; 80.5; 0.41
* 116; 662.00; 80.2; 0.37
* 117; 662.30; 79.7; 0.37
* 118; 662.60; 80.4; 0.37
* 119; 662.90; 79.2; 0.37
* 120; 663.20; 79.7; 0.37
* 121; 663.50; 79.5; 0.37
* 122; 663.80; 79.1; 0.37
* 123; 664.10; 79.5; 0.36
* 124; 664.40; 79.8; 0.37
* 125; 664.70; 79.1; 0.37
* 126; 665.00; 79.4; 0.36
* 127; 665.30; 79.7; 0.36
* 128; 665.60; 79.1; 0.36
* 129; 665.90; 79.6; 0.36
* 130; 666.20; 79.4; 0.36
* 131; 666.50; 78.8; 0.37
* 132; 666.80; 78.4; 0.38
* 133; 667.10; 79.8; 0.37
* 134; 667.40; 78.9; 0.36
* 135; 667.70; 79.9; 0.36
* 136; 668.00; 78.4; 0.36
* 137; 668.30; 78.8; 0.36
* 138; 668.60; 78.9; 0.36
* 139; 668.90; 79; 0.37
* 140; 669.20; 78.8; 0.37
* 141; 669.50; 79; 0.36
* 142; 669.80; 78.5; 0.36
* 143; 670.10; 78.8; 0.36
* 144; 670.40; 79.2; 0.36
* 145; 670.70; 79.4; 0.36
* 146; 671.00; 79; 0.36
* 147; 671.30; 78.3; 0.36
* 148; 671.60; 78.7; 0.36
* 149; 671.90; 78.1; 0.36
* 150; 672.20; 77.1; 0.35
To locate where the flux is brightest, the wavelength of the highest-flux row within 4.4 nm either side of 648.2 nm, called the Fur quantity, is 644.90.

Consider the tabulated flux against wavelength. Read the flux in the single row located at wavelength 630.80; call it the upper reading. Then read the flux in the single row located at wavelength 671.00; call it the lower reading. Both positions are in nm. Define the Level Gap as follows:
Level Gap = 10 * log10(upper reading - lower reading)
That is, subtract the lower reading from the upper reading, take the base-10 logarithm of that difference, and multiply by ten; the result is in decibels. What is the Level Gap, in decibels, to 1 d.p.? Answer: 8.0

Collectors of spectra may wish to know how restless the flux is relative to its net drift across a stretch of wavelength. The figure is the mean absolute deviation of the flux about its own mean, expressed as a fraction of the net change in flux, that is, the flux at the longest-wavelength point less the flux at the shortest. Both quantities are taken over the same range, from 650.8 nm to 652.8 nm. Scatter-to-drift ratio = -0.6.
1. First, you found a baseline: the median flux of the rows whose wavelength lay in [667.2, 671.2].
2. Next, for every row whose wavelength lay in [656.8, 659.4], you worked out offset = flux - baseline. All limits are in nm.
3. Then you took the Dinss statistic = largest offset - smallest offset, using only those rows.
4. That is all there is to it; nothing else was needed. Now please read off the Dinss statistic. 10.8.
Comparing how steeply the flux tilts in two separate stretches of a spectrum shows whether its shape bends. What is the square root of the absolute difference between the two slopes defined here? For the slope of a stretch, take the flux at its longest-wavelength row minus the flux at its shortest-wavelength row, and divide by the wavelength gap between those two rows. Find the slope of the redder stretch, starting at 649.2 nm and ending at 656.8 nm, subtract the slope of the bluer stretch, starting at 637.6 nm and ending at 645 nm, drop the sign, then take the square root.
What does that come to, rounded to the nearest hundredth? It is 2.18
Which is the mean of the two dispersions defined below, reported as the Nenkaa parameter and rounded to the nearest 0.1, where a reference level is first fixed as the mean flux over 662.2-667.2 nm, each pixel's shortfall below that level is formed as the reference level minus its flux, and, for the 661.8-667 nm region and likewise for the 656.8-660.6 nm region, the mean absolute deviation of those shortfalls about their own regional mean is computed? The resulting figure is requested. 1.2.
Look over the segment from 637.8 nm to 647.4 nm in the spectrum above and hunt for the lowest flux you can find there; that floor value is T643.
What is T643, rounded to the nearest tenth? 80.5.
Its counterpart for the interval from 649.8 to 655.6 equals 79.1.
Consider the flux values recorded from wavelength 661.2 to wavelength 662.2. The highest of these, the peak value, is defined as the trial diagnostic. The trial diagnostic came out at 80.5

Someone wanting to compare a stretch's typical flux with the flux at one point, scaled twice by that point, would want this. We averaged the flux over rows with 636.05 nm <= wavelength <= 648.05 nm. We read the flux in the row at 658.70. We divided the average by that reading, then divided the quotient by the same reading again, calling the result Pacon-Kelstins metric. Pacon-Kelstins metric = 0.0129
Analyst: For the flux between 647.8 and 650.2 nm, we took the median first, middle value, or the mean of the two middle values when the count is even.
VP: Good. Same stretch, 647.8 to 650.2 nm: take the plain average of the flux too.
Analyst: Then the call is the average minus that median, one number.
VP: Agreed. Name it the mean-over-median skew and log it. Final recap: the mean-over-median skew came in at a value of -0.7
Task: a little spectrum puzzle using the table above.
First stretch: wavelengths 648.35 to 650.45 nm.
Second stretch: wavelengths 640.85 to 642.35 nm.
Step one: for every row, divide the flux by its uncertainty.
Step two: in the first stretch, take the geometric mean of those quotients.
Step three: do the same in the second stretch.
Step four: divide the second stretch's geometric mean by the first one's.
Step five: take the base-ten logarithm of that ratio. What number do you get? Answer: 0.0097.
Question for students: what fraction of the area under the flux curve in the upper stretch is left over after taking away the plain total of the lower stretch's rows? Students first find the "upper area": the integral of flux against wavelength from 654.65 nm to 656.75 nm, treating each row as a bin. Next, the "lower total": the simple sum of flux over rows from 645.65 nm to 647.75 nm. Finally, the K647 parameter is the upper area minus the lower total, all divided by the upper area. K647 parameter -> -2.74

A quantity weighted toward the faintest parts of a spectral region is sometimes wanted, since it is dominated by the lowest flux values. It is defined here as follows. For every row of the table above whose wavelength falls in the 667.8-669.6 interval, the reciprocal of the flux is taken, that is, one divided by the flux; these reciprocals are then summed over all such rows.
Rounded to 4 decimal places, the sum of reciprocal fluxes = 0.0761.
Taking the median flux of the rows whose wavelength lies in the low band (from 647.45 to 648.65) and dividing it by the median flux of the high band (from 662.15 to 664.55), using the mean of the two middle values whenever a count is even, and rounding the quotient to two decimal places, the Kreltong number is 1.03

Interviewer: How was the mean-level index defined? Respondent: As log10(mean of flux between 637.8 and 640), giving 1.92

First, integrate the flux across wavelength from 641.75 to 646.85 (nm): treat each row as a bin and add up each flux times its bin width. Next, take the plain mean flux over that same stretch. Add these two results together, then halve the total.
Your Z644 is 250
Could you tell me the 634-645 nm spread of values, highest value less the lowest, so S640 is 4.6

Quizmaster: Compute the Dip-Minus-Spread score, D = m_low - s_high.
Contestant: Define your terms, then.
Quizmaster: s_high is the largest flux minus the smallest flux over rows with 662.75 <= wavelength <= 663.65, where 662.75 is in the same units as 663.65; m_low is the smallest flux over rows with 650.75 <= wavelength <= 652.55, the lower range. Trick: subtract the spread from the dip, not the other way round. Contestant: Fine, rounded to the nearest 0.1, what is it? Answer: 80.2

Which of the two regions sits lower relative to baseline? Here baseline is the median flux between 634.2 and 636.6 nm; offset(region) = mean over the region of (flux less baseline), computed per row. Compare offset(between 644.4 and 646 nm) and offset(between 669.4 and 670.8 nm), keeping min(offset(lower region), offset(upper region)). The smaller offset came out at -4.4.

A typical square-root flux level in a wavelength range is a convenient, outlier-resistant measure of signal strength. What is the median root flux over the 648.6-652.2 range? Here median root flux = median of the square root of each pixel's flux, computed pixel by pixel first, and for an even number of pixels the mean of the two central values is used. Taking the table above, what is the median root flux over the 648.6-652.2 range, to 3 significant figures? 9.05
